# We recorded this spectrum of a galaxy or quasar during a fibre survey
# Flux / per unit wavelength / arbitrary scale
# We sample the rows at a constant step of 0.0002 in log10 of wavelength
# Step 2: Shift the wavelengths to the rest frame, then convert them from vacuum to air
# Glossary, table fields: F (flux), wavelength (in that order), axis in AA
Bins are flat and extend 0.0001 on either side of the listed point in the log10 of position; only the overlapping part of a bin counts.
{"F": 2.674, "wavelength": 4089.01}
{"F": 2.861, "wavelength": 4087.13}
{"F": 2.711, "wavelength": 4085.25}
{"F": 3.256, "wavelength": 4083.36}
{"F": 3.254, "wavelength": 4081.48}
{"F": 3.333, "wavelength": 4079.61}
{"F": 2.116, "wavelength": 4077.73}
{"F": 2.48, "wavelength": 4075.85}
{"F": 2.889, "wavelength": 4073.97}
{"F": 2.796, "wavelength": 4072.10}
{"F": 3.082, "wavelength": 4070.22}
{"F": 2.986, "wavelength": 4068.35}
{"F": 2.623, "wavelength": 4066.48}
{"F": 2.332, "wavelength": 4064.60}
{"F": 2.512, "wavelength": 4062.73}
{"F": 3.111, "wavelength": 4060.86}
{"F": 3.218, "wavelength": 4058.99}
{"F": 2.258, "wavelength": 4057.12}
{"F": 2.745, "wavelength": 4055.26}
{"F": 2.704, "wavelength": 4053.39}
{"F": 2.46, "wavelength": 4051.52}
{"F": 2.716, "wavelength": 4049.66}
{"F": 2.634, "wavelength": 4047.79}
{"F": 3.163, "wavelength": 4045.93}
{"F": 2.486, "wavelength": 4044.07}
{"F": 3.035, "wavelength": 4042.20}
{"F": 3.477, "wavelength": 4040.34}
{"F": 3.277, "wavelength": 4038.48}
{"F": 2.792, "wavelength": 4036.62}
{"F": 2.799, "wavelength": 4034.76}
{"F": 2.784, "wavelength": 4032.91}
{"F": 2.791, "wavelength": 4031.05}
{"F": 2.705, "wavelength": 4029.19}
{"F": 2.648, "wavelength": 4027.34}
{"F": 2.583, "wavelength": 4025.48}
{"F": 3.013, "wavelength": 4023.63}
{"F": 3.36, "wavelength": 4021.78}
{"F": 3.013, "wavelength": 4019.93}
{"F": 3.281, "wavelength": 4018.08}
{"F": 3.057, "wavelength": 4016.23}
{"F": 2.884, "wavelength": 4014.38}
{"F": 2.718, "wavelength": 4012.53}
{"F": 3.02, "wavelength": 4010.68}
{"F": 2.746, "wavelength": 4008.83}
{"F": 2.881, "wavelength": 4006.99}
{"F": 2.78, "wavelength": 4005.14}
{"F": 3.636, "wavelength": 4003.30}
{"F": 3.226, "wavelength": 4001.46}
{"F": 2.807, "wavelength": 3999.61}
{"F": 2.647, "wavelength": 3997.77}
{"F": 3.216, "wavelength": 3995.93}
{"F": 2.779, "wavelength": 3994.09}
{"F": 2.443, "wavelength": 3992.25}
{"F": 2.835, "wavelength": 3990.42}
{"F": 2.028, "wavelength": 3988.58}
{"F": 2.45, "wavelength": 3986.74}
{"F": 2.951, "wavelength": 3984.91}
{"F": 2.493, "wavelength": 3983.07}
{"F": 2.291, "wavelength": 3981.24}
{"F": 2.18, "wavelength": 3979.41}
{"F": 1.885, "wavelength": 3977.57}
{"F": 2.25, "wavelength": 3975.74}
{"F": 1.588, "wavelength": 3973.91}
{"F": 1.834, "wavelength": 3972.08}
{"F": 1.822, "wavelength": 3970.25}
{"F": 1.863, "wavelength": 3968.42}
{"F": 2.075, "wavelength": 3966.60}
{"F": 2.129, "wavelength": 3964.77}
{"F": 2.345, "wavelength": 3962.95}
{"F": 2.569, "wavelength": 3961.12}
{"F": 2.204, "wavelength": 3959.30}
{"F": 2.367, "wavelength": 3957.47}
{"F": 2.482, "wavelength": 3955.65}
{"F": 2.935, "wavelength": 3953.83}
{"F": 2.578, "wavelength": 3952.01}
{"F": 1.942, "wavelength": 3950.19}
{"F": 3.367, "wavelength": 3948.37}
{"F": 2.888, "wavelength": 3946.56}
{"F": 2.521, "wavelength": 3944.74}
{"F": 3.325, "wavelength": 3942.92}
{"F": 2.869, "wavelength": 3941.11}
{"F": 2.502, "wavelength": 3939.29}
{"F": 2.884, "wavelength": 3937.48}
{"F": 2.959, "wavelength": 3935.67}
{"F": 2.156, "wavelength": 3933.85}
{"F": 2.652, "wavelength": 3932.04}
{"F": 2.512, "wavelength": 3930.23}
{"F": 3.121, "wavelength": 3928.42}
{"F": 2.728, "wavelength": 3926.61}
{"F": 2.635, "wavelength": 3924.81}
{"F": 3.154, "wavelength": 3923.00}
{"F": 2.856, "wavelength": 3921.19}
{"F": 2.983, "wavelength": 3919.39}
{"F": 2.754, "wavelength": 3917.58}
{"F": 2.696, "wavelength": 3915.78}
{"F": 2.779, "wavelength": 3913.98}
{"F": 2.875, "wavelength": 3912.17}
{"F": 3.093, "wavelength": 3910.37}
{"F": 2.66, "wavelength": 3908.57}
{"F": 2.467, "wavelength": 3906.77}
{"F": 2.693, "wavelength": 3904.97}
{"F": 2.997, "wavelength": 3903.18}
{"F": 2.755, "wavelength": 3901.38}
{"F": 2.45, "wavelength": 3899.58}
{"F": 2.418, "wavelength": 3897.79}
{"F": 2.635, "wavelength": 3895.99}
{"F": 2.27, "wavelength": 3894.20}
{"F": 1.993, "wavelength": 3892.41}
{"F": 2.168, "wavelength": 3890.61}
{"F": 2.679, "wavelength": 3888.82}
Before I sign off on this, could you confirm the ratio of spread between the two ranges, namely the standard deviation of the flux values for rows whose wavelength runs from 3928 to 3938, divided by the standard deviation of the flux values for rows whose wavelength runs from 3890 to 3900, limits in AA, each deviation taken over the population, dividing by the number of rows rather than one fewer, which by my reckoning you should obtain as 1.5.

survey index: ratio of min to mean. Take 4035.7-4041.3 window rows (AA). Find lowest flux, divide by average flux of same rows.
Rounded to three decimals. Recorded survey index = 0.877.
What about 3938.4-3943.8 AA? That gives 0.863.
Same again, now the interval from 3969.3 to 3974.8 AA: 0.908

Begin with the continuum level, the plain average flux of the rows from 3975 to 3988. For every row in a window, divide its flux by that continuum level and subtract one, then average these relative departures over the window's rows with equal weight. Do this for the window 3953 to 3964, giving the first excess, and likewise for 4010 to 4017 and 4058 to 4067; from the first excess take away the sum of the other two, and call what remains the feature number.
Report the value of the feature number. -0.36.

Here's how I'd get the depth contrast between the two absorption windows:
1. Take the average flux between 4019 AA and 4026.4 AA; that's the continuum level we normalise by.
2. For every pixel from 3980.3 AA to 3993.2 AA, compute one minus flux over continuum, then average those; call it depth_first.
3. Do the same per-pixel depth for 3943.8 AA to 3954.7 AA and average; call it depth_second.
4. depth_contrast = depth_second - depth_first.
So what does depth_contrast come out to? -0.069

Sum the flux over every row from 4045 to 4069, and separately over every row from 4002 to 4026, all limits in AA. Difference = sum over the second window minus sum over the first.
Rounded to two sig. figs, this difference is 3.5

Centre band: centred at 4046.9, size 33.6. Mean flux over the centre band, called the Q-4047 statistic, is 2.83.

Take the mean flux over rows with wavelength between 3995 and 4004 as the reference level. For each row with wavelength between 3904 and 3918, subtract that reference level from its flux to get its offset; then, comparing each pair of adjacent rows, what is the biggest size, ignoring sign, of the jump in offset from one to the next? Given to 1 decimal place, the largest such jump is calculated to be 0.4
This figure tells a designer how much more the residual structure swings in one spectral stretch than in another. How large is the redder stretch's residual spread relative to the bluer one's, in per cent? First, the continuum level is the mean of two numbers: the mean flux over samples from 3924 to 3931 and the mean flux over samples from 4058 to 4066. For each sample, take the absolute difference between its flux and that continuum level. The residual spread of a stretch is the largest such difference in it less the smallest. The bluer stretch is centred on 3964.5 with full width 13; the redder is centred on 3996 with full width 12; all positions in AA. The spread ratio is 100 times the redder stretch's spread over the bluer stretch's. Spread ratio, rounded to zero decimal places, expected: 60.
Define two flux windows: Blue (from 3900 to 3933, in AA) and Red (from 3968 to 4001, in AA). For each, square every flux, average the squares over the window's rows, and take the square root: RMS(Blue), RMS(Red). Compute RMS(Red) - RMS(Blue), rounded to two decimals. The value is -0.41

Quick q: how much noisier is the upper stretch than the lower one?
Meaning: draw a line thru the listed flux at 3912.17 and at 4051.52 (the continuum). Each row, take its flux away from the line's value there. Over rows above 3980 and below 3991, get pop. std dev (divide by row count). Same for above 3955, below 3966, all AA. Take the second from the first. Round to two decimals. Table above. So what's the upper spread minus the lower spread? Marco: 0.17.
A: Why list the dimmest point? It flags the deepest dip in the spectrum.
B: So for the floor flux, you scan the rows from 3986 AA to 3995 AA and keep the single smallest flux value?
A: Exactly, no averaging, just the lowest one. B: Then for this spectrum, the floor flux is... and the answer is 2.028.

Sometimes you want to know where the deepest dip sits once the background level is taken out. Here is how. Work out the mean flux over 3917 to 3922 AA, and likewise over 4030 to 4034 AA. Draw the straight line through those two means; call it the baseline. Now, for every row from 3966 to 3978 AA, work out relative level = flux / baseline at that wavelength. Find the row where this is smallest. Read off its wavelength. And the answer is 3973.91 AA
